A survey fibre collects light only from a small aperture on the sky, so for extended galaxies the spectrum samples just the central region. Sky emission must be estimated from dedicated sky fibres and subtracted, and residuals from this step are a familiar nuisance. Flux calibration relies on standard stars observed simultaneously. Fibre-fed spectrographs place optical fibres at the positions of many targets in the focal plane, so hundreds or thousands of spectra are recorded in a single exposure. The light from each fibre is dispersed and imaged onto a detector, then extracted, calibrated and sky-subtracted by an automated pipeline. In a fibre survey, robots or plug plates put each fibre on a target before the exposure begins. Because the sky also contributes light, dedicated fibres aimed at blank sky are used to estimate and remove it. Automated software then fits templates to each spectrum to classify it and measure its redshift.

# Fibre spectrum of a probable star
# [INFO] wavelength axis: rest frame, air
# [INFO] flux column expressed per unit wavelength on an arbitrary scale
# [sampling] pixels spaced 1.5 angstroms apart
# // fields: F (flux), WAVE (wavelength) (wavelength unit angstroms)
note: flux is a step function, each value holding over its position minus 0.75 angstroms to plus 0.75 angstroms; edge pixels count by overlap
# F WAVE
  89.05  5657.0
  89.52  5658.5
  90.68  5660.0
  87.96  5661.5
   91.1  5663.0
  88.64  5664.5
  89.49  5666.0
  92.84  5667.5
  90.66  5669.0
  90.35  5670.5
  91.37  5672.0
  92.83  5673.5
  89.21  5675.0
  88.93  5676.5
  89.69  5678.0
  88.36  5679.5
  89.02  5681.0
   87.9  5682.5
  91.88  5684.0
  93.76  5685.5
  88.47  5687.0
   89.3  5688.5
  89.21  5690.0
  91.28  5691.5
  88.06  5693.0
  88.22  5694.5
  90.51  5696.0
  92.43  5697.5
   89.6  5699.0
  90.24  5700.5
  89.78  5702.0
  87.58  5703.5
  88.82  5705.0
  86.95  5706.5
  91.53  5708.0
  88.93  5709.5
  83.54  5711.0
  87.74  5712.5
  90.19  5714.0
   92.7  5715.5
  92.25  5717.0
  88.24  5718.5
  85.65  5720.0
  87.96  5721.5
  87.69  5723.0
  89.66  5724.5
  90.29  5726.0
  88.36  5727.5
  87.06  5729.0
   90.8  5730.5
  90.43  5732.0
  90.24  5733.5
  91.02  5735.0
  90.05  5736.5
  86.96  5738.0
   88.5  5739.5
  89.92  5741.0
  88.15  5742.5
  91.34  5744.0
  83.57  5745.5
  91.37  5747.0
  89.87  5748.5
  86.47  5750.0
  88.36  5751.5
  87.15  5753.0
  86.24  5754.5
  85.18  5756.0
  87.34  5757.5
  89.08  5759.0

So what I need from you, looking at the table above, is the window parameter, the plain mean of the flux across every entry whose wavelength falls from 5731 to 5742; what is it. 89.6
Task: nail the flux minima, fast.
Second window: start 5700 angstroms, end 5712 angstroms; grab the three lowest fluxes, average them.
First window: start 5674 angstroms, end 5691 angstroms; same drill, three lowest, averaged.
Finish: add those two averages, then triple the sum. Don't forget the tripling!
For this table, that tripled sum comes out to 523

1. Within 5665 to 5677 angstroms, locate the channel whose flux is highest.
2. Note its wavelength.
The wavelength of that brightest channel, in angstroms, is 5667.5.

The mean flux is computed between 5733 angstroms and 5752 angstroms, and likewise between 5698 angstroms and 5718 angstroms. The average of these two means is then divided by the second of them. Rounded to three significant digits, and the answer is 0.998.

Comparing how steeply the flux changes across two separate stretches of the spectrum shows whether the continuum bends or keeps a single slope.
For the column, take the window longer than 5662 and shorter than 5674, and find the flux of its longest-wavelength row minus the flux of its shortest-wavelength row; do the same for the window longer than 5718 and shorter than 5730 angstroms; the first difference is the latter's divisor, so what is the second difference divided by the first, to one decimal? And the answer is -0.7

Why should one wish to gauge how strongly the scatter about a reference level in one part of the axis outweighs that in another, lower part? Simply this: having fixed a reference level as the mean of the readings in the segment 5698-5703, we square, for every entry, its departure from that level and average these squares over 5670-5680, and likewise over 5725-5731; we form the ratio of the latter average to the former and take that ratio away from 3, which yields 1.7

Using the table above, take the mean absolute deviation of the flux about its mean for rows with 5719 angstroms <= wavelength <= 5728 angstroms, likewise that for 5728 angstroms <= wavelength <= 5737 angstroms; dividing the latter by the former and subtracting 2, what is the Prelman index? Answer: -1.2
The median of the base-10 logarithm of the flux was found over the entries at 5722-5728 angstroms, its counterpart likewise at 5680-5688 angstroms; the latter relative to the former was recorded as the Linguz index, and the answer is 1.00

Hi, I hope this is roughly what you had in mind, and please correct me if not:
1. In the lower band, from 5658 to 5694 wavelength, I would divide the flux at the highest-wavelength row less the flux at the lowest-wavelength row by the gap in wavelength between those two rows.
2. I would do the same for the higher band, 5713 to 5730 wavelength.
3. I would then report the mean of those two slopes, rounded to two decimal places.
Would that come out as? -0.13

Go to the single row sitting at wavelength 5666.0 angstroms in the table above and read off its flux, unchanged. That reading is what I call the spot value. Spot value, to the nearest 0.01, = 89.49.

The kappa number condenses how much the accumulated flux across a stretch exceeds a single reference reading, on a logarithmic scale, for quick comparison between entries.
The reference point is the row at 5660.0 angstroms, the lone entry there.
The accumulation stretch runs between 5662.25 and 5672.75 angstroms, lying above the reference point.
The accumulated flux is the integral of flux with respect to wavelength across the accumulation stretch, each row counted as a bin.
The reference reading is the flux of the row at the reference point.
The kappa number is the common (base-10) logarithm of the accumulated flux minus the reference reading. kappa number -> 2.94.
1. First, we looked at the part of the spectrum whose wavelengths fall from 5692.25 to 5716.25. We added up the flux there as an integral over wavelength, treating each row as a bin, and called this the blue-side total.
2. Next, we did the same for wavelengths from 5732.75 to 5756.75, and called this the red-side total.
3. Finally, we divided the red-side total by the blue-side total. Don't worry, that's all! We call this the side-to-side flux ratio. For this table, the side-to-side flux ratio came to 0.991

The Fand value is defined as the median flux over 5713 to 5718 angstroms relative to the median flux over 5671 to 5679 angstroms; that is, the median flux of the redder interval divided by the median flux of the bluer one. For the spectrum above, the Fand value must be 1.03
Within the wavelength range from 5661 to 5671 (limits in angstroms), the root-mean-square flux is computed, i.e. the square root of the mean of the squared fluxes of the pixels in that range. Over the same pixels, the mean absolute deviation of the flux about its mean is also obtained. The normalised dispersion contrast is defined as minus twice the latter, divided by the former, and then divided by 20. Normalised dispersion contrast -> -0.0014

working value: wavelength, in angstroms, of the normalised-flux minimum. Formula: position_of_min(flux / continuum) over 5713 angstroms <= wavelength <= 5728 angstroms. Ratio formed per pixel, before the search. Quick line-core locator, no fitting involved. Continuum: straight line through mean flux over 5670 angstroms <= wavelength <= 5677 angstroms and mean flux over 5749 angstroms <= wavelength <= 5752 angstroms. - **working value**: 5720.0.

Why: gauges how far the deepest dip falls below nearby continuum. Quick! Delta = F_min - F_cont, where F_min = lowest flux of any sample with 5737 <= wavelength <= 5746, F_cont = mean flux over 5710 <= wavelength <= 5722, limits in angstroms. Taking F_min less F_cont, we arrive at -5.0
